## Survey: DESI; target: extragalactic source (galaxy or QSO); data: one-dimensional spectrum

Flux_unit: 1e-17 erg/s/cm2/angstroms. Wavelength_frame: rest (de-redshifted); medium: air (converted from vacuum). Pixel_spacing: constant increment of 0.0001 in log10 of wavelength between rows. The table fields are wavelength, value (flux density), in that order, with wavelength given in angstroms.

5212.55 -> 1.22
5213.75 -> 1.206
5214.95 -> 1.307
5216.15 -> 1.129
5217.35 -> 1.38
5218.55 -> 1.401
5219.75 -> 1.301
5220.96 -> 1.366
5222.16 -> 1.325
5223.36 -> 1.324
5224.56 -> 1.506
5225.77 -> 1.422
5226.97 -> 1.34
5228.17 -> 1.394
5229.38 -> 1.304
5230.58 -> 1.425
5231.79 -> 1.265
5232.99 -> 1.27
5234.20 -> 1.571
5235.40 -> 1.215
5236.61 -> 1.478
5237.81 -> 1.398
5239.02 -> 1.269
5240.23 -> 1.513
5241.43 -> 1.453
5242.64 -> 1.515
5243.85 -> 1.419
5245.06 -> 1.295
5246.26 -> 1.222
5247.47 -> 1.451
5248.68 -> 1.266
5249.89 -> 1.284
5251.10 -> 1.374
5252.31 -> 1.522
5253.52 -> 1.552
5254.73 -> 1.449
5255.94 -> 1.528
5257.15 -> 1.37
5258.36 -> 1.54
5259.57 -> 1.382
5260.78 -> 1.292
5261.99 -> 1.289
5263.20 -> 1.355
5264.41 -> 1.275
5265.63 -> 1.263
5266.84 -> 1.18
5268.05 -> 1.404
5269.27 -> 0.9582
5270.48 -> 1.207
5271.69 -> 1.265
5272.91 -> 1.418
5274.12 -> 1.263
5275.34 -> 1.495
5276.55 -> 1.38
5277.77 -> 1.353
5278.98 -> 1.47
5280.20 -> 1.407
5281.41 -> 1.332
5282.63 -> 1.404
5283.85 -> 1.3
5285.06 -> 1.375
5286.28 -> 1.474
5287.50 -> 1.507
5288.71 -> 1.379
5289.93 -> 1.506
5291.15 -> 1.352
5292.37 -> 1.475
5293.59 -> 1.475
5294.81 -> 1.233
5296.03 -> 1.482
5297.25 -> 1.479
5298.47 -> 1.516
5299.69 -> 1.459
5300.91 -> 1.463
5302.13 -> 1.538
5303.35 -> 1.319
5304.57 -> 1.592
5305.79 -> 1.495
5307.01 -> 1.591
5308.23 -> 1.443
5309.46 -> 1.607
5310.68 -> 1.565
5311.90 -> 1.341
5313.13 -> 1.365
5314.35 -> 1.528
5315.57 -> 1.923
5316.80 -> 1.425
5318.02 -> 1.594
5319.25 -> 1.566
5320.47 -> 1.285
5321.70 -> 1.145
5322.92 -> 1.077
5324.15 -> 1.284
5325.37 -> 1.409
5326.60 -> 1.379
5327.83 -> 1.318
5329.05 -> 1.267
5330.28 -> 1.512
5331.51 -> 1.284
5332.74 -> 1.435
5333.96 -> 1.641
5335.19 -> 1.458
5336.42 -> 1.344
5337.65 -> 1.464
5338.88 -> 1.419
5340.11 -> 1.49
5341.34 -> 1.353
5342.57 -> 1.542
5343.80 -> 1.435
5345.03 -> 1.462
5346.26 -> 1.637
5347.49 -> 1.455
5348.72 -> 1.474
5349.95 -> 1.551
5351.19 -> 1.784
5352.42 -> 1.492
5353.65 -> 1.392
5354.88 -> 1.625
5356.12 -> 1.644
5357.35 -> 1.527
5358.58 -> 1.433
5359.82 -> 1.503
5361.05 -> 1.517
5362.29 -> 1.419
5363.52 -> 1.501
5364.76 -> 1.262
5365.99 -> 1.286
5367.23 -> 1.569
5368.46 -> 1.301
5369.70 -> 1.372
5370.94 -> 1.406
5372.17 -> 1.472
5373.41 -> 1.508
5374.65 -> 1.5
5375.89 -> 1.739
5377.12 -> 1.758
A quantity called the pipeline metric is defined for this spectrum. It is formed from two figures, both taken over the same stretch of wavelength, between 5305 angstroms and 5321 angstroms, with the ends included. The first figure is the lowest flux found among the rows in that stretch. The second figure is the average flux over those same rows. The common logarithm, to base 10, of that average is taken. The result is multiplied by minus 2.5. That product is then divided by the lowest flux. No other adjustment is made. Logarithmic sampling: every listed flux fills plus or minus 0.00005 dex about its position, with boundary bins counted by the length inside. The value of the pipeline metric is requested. -0.35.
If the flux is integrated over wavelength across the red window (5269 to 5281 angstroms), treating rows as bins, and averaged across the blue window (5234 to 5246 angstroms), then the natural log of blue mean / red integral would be -2.43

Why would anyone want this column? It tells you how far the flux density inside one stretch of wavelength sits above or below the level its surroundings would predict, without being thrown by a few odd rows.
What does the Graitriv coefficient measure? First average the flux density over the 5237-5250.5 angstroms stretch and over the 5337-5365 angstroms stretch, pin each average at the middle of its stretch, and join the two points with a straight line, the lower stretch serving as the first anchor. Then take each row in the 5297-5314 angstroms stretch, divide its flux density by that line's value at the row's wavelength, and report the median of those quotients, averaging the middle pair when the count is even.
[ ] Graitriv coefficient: 1.03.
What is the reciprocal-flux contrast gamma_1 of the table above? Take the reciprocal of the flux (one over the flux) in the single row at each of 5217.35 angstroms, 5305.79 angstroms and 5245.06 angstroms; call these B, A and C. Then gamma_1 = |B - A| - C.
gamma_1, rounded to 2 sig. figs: -0.72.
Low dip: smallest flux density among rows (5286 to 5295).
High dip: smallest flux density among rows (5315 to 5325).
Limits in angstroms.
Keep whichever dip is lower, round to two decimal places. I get 1.08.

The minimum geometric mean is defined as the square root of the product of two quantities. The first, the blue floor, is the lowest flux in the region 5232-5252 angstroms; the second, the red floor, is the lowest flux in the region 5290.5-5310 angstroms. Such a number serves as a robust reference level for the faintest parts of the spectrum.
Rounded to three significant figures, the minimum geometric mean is 1.22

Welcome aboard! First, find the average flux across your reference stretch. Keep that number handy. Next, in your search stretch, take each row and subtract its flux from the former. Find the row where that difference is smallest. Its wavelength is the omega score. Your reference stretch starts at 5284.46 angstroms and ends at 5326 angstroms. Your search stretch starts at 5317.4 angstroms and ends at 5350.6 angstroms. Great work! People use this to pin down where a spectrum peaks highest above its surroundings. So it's 5333.96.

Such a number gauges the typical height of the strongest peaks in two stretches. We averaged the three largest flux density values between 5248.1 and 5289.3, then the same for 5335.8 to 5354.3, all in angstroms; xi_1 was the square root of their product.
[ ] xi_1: 1.60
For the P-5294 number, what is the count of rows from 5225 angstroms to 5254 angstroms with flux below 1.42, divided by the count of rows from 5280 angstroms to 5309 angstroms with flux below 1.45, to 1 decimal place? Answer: 1.4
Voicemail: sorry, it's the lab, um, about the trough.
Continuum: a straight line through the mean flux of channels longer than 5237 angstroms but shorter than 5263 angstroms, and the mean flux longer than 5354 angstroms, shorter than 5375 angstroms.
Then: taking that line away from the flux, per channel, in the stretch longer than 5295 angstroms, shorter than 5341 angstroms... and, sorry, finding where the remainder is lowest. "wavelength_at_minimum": 5322.92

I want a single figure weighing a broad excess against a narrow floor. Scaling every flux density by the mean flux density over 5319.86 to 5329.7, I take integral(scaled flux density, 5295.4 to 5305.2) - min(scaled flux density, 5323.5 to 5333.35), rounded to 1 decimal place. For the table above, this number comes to 10.4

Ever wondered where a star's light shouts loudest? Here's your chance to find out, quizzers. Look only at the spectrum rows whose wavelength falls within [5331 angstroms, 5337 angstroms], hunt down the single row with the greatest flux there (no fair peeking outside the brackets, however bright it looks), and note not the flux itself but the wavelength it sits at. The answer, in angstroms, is 5333.96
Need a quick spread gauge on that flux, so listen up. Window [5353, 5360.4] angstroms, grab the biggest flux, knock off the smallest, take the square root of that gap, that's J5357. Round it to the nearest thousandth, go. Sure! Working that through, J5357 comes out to 0.502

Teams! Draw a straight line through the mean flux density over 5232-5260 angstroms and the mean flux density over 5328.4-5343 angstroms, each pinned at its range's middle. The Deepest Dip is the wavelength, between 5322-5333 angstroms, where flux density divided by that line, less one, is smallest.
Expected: 5322.92 angstroms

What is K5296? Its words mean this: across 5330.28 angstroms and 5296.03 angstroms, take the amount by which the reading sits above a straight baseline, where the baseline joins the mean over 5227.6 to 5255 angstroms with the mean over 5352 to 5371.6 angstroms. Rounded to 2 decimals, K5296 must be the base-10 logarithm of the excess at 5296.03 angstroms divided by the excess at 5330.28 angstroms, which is -0.07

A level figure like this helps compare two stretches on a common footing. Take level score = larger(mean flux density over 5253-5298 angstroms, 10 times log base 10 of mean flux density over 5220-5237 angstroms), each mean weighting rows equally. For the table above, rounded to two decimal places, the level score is 1.37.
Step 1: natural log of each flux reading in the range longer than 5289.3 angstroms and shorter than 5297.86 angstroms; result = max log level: 0.41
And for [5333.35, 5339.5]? 0.50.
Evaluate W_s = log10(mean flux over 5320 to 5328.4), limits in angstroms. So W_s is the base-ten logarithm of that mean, 0.104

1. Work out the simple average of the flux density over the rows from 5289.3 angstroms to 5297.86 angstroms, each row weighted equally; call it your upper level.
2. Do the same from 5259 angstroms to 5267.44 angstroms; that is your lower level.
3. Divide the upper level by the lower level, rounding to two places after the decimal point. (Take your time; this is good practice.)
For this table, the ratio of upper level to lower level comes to 1.11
